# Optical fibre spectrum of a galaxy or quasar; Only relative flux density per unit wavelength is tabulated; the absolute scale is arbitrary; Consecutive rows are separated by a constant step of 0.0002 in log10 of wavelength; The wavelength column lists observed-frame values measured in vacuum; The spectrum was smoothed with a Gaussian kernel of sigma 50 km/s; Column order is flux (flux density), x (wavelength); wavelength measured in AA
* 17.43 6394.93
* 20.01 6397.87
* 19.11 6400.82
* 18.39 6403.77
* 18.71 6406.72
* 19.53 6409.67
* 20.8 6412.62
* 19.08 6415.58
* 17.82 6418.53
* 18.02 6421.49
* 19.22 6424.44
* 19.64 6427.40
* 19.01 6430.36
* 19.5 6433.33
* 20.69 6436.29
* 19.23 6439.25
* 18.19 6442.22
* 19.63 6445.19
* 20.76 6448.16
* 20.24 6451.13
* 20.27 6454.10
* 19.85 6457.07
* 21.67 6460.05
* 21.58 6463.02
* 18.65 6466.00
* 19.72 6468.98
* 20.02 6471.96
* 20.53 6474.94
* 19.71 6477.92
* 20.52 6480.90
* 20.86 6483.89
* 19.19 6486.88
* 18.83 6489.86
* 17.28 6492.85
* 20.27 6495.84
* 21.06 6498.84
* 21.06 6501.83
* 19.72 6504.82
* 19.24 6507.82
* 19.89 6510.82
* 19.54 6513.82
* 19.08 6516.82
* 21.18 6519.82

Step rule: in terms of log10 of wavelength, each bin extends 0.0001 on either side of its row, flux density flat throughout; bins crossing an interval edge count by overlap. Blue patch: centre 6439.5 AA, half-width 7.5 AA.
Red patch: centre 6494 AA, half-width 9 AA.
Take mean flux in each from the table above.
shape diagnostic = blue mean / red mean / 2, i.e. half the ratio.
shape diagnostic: 0.496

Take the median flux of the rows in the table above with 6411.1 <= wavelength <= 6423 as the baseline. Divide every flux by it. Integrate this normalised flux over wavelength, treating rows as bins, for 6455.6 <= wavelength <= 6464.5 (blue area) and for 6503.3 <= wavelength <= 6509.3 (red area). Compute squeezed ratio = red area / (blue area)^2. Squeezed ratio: 0.06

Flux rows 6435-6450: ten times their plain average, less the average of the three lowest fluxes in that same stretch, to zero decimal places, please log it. 178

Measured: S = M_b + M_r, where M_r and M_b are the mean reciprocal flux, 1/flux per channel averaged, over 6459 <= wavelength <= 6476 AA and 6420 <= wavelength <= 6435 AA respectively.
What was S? 0.102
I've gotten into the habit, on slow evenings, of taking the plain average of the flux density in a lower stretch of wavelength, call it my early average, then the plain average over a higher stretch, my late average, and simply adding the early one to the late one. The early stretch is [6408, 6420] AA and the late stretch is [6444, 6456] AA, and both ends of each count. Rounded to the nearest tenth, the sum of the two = 39.5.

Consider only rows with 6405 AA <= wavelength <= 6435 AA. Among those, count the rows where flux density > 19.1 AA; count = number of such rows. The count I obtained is 5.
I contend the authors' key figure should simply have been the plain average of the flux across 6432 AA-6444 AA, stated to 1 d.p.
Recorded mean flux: 19.4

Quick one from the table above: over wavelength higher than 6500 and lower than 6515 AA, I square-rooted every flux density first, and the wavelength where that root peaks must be 6501.83 AA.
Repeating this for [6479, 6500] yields 6498.84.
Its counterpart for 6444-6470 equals 6460.05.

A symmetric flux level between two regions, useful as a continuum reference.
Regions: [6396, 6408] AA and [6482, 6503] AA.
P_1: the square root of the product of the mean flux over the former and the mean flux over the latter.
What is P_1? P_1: 19.4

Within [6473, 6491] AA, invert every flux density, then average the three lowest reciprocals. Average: 0.0485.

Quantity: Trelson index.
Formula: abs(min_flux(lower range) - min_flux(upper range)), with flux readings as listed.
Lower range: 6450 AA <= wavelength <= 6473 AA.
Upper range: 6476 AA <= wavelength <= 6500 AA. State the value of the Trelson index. 1.4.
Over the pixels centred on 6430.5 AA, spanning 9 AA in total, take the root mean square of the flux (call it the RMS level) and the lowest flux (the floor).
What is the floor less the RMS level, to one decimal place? -0.4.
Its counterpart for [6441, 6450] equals -1.4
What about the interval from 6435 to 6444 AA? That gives -1.2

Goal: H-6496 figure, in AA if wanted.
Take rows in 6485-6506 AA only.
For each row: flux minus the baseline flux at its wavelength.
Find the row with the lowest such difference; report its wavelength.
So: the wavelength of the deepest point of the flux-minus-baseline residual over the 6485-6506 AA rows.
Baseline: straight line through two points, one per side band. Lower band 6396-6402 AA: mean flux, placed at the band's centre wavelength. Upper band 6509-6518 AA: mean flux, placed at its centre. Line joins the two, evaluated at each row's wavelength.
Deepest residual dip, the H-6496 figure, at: 6492.85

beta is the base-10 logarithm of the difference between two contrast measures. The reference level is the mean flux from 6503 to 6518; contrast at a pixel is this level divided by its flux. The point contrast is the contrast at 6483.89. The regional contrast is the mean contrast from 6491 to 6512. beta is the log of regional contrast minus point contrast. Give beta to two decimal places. -1.26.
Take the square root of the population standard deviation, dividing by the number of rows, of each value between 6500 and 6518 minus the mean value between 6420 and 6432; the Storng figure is 0.80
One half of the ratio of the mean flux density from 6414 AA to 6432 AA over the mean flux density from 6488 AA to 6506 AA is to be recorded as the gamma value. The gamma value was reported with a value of 0.477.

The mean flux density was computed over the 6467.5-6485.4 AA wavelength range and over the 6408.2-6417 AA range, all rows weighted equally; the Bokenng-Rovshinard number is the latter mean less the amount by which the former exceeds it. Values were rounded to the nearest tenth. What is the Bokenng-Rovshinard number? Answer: 19.4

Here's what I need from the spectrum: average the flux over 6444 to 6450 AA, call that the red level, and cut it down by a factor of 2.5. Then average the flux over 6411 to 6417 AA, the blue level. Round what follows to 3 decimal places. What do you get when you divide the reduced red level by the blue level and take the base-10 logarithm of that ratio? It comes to -0.392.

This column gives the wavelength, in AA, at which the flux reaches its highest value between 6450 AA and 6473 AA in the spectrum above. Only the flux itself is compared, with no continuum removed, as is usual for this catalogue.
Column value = 6460.05 AA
